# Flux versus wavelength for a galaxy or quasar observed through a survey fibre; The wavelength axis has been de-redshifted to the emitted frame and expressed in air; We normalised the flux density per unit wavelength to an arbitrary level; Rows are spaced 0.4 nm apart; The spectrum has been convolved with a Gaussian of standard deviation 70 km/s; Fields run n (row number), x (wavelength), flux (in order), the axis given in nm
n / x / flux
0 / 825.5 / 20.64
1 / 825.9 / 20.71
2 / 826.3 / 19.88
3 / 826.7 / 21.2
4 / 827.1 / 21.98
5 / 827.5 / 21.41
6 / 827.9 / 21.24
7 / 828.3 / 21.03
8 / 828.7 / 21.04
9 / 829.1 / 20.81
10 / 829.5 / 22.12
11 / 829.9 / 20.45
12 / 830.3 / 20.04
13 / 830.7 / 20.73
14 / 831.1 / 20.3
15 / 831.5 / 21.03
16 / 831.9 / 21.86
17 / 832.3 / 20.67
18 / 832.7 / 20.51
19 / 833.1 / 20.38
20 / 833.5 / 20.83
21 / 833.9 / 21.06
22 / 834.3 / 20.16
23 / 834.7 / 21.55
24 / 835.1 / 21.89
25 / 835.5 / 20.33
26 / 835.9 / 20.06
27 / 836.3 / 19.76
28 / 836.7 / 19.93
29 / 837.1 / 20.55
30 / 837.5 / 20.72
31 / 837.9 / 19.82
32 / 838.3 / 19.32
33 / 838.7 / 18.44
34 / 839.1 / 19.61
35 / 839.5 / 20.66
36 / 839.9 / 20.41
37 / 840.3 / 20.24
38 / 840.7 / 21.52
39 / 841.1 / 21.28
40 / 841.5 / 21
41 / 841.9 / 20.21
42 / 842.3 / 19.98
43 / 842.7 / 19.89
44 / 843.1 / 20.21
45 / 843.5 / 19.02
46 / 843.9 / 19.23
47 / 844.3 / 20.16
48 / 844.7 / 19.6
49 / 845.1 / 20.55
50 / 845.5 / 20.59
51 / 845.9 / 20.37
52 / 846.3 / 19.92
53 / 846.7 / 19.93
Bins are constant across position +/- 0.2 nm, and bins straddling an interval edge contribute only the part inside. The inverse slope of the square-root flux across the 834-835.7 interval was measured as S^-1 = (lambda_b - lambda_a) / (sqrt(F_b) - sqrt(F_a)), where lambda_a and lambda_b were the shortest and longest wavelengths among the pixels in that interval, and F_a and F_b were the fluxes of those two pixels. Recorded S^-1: 64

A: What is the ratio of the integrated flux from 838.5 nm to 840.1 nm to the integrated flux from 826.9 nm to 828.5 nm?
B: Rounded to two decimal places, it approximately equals 0.92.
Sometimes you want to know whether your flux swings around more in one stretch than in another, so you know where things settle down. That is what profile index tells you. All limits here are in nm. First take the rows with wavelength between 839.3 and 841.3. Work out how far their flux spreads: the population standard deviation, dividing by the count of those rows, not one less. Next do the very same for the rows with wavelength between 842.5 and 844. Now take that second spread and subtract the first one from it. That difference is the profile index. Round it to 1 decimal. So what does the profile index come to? 0.0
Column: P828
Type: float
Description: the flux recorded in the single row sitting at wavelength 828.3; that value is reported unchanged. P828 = 21.03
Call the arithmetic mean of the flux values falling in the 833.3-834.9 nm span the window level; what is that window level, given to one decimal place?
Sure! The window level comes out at 20.9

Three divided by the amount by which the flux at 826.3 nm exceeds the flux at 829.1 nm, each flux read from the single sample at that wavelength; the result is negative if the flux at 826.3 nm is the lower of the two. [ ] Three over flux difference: -3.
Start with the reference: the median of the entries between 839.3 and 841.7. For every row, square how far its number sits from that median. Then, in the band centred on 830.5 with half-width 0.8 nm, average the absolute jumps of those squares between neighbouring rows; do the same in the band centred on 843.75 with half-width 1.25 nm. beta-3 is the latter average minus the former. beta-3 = 1.0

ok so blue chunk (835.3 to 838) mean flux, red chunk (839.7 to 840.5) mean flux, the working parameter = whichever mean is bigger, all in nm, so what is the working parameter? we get 20.3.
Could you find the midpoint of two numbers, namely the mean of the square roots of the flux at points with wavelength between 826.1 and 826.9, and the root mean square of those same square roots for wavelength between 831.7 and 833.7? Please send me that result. 4.55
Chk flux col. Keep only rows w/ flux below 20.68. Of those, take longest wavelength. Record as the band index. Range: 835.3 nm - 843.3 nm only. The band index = 843.1 nm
